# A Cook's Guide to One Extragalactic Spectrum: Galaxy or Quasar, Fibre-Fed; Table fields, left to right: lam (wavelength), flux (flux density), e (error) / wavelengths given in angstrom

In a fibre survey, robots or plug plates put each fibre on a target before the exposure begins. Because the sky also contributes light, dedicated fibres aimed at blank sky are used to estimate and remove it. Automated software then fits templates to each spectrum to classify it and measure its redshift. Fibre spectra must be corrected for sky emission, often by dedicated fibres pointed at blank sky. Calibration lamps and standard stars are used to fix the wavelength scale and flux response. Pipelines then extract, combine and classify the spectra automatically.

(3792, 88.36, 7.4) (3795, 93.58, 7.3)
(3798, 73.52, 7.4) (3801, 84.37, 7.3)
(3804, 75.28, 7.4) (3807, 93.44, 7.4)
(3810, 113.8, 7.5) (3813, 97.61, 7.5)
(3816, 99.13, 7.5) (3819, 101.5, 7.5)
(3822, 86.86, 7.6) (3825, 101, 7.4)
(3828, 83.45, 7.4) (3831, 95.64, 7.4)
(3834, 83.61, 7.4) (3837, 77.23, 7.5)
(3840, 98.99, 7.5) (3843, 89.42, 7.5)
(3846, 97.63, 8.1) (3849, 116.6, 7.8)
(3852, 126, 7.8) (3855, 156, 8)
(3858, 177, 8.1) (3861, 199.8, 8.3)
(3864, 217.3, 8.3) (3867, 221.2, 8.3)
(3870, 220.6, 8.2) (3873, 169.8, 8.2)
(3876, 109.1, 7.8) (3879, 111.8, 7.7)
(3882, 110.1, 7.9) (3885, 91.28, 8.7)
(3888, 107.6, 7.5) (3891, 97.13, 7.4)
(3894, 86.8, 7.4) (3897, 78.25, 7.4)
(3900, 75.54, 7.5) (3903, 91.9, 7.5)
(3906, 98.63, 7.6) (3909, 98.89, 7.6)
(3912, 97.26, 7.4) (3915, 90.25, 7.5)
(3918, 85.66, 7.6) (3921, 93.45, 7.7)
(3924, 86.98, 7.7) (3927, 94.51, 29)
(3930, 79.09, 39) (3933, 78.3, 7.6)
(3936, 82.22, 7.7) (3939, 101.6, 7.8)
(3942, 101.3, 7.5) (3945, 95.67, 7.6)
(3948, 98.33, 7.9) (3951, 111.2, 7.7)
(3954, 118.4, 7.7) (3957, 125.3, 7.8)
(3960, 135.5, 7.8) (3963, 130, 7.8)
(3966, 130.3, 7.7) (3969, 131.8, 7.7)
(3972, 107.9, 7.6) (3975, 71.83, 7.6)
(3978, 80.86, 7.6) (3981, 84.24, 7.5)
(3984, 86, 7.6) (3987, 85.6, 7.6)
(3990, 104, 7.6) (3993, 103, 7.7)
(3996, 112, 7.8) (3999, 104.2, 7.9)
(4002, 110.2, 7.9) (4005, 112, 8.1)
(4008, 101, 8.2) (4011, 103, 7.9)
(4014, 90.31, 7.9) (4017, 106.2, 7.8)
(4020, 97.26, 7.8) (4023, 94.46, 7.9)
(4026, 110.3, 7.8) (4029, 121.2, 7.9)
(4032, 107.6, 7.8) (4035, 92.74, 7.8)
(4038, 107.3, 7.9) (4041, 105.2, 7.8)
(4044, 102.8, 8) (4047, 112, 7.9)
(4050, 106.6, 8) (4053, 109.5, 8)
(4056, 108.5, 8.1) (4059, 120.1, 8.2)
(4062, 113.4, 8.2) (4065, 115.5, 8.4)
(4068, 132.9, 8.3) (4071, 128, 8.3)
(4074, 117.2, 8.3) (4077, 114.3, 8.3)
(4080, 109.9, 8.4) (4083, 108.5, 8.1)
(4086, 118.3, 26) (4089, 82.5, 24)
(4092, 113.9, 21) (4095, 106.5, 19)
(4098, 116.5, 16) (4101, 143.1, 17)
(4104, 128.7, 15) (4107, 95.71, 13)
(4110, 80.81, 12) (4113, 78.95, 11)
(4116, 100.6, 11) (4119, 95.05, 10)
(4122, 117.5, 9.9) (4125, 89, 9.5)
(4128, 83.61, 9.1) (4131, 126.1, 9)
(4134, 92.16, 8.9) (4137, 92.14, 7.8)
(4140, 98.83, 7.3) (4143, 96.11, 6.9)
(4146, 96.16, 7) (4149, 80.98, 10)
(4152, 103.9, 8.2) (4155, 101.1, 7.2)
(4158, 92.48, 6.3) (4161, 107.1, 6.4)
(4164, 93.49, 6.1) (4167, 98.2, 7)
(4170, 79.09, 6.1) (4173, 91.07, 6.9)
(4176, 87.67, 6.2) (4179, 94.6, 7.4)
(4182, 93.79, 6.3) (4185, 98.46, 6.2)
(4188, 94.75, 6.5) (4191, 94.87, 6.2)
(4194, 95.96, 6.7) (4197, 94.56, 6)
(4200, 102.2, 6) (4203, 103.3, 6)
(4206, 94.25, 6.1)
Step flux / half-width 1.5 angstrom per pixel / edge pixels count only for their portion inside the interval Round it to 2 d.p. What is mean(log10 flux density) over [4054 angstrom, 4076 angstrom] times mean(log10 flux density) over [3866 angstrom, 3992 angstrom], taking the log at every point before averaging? 4.17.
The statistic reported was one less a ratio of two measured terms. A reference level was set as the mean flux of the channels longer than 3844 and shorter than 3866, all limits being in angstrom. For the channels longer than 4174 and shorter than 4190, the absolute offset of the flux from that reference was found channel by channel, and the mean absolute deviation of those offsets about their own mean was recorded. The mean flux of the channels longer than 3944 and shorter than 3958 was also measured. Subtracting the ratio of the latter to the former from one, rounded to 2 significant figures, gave -43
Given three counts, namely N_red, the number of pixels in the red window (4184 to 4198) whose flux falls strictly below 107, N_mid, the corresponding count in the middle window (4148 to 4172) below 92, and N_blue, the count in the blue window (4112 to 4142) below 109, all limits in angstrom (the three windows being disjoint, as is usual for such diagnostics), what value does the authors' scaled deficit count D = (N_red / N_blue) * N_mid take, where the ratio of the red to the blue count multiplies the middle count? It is 1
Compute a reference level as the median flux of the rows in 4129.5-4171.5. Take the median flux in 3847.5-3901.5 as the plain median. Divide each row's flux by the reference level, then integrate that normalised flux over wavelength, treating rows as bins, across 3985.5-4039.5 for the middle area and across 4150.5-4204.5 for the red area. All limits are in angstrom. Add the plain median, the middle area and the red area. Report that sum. 226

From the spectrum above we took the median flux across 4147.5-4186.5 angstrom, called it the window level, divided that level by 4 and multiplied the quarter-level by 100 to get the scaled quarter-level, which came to 2345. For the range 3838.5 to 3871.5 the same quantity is 3900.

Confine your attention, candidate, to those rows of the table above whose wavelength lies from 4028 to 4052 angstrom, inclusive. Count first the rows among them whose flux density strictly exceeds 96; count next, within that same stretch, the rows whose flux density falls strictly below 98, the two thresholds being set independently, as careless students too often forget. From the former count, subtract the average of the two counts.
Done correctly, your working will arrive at 3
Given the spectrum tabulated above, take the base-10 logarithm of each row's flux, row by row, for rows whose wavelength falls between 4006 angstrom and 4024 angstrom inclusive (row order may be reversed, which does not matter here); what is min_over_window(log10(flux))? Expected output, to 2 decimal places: 1.96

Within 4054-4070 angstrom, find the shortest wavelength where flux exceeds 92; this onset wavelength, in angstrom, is 4056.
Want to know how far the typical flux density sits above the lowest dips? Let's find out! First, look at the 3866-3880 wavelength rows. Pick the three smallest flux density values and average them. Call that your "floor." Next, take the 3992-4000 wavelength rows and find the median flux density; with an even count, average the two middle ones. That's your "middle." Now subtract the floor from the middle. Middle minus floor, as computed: -26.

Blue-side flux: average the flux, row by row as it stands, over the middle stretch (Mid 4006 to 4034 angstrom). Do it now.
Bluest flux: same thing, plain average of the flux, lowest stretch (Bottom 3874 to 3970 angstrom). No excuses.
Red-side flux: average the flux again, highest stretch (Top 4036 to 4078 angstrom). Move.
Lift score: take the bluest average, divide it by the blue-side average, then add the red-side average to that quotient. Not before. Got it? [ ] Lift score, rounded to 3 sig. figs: 115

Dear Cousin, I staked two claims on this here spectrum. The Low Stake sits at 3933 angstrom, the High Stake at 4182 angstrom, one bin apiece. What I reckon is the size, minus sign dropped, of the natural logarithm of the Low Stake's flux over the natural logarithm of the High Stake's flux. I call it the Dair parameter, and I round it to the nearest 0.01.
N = 0.96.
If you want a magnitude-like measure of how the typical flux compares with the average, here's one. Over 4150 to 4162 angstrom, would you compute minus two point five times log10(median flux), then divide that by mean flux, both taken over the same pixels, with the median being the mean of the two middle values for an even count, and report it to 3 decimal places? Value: -0.050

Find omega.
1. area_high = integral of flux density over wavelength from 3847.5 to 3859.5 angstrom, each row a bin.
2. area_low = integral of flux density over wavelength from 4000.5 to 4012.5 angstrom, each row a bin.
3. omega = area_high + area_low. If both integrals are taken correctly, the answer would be 3005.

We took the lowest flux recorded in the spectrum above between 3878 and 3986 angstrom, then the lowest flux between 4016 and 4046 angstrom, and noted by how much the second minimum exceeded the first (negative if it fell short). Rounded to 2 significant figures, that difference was 21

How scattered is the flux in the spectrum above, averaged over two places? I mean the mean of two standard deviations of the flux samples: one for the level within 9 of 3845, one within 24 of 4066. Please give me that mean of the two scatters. 14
